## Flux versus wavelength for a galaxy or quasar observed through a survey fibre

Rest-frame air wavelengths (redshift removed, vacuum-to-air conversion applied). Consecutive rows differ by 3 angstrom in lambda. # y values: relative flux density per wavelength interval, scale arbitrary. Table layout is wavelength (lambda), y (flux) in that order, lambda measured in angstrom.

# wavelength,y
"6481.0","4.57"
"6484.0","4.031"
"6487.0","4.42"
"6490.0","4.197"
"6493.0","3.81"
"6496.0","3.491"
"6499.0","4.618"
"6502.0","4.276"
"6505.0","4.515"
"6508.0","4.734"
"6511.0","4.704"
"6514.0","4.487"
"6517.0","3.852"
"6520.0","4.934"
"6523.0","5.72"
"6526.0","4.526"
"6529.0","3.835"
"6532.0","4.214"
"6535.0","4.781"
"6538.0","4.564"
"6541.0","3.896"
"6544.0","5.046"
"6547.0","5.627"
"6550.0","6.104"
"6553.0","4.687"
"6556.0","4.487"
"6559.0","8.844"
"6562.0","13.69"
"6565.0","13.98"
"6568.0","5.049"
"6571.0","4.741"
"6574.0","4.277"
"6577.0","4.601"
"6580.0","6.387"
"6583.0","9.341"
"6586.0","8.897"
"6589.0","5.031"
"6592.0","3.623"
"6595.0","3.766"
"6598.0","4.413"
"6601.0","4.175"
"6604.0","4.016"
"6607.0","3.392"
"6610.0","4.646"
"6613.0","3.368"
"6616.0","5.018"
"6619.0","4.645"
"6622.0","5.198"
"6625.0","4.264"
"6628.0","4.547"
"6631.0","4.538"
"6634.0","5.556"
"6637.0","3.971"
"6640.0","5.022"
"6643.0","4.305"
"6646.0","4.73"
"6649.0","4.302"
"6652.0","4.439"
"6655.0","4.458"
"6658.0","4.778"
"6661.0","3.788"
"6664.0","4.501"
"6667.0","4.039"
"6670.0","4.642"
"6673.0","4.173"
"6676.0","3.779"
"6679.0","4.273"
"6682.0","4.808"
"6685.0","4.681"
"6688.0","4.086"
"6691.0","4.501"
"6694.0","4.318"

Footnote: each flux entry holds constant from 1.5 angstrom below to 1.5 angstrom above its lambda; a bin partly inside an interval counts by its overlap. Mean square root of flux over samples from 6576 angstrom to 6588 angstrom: 2.68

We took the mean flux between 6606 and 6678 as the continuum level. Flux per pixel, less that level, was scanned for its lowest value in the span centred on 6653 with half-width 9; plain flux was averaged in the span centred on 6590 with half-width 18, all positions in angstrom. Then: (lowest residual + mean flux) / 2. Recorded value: 2.3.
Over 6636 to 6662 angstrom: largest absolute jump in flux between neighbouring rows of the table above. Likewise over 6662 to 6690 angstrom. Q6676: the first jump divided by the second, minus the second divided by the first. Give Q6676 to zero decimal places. 1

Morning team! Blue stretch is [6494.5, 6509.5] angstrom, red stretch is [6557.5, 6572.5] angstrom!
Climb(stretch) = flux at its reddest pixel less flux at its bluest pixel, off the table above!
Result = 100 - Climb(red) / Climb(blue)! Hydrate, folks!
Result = 103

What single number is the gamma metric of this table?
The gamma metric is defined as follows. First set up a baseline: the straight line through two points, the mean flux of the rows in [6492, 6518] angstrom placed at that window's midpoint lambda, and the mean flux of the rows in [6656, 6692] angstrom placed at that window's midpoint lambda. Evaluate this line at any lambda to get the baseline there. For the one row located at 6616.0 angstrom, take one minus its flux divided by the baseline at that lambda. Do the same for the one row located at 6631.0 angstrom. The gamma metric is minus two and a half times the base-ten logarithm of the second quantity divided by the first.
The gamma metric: 1.3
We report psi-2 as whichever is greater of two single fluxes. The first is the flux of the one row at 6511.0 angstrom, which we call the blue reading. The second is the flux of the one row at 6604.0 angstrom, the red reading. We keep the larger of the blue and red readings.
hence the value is 4.70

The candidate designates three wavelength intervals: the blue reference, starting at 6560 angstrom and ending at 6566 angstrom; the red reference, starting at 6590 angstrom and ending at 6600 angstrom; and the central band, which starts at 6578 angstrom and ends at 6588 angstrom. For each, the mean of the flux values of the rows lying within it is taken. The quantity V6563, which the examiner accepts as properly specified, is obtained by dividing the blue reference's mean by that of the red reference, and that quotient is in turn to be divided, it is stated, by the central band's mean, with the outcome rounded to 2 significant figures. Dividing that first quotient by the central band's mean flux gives 0.43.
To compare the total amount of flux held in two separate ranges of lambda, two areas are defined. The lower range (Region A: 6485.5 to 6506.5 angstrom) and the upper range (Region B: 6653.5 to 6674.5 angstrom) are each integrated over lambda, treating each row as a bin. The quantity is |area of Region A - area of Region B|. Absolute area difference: 3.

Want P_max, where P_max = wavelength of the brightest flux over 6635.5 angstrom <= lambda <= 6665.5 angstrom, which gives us 6640.0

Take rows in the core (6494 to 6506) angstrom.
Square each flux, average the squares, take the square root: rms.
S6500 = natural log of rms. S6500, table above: 1.45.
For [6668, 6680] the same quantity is 1.44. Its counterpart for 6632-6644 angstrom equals 1.56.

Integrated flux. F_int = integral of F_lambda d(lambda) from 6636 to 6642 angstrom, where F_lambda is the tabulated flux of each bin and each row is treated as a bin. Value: 27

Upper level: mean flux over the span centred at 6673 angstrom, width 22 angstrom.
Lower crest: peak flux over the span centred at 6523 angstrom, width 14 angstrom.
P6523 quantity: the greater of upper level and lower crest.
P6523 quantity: 5.7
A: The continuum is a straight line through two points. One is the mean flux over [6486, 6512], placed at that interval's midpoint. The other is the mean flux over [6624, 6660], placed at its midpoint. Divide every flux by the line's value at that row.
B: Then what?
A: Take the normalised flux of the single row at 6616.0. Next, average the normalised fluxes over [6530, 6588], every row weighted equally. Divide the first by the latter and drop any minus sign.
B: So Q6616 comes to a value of 0.76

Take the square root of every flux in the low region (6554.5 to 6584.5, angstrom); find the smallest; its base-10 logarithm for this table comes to 0.32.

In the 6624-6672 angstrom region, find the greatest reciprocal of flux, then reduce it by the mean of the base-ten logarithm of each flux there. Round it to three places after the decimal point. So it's -0.387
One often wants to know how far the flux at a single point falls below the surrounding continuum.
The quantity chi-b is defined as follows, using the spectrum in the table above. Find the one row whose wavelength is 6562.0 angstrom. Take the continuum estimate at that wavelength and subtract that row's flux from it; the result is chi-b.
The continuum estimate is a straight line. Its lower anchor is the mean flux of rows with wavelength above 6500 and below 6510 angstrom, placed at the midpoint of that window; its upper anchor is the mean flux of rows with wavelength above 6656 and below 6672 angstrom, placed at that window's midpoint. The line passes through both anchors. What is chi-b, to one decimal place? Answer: -9.2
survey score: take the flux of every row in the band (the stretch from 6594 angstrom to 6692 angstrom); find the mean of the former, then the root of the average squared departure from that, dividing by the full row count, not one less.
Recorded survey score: 0.47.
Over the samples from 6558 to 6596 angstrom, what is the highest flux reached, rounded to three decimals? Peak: 13.980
